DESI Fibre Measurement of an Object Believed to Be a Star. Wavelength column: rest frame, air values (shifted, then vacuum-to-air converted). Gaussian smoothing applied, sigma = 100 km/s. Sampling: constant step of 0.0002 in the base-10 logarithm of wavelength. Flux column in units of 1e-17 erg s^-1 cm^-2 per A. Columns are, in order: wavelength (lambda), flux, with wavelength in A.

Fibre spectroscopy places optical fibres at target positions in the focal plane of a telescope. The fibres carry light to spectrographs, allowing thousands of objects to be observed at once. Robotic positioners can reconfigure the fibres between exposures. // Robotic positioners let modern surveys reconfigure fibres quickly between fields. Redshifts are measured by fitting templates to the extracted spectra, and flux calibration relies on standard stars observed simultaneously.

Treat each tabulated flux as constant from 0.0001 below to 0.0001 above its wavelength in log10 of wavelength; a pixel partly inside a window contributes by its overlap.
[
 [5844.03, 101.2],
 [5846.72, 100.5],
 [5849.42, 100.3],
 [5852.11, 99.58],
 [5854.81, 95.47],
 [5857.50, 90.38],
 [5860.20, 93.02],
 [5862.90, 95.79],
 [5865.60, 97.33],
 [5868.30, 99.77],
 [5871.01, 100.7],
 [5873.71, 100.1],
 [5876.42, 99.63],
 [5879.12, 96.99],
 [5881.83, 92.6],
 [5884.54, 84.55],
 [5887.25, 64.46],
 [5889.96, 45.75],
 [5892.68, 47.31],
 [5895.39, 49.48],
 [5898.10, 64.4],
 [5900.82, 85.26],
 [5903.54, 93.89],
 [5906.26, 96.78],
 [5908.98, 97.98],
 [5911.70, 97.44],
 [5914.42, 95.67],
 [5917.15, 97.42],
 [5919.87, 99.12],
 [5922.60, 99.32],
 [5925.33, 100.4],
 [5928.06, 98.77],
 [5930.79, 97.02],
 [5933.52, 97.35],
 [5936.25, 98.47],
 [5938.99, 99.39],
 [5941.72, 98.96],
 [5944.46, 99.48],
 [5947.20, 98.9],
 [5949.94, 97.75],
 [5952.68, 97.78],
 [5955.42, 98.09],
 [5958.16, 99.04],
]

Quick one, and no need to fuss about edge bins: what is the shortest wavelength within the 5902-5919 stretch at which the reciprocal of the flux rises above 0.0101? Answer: 5903.54 A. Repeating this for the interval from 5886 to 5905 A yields 5887.25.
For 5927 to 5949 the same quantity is 5928.06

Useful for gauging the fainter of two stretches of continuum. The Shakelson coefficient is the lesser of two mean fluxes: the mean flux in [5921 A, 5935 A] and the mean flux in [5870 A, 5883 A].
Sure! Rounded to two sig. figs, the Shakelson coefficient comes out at 98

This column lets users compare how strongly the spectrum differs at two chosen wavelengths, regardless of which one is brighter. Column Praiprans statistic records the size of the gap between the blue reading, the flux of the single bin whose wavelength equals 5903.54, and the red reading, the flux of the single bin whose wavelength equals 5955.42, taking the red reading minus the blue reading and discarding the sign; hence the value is 4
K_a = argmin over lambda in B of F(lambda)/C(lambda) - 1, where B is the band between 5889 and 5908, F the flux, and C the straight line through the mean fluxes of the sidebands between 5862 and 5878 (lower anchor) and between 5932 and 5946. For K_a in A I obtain 5889.96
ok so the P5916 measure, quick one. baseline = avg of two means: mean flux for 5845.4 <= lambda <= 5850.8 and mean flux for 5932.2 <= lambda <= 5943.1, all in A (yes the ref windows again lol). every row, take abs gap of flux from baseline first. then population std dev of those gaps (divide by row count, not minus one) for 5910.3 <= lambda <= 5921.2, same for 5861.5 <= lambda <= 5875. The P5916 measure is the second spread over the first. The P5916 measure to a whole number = 1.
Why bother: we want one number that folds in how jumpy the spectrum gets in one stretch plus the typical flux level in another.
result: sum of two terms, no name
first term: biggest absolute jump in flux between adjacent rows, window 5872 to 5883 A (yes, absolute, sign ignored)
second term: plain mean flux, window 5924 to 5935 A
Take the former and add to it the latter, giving 103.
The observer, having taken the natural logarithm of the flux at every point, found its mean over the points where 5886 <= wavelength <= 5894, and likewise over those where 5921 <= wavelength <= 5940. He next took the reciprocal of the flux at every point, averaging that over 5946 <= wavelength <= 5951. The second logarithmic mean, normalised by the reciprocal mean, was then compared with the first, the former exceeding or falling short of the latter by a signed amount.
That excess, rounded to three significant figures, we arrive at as 448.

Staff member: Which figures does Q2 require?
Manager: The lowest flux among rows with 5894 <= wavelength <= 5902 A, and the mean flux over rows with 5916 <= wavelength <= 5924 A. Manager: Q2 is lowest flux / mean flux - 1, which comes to -0.50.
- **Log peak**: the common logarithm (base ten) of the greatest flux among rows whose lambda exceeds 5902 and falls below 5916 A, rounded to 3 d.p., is 1.991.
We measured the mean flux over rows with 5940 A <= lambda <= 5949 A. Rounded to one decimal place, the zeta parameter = 99.1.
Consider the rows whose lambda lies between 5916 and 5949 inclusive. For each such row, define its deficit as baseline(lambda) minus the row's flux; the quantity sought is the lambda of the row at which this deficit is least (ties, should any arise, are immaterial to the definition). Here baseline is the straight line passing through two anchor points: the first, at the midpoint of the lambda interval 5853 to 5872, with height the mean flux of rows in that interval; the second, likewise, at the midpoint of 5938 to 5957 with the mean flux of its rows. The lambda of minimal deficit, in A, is 5925.33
